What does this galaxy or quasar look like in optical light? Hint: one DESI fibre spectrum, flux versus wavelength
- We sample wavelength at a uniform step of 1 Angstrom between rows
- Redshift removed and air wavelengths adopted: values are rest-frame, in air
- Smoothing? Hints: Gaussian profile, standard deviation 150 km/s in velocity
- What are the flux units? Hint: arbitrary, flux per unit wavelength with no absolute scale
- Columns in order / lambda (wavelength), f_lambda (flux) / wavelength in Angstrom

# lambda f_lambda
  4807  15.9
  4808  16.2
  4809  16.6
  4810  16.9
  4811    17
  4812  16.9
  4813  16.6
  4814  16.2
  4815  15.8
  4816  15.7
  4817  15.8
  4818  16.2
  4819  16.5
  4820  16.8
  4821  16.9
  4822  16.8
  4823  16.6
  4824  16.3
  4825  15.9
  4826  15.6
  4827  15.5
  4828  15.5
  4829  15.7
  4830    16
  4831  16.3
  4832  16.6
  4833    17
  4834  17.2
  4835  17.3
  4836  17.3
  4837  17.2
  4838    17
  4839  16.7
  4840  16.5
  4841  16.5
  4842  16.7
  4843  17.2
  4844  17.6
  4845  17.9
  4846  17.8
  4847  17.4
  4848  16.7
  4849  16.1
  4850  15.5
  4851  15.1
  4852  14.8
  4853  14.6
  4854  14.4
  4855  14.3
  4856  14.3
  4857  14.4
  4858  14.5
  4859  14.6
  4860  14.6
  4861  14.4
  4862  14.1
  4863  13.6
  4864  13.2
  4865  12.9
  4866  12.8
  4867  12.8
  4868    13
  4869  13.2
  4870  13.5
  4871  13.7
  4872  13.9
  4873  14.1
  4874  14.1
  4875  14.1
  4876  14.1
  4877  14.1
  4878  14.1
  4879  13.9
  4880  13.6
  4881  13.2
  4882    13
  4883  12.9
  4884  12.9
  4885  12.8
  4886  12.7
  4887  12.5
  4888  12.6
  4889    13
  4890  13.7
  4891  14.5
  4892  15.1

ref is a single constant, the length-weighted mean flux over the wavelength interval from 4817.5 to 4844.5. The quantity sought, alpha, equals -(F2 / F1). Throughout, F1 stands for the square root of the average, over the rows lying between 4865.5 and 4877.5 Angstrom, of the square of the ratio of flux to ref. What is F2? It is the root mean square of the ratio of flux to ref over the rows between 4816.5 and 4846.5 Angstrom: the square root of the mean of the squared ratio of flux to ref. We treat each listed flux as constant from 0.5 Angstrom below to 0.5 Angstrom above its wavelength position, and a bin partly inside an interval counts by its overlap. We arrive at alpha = -1.22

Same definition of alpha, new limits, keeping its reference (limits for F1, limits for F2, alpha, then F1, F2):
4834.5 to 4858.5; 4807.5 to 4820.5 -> -1.01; 0.98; 0.99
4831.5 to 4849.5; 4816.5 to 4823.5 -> -0.97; 1.03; 1.00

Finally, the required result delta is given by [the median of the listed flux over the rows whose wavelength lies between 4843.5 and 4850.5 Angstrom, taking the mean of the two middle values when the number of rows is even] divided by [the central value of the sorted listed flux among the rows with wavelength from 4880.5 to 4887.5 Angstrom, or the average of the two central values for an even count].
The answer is 1.35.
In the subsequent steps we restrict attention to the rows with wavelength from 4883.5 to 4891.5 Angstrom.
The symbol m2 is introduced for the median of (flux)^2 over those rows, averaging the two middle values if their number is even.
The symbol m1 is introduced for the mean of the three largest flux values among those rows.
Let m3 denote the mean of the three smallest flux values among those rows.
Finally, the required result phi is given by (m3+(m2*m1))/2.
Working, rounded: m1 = 13.7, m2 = 165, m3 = 12.6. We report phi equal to 1140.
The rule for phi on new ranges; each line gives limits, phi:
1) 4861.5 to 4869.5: 1176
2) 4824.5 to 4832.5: 2042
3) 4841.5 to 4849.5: 2667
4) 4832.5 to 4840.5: 2533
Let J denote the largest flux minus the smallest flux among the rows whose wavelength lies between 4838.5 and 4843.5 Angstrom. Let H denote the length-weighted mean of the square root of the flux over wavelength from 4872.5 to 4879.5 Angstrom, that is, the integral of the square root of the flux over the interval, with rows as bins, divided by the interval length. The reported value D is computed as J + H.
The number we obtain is 4.45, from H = 3.8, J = 0.70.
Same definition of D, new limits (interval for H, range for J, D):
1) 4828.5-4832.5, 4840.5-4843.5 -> 4.72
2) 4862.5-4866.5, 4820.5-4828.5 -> 5.02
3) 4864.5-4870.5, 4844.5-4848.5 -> 4.81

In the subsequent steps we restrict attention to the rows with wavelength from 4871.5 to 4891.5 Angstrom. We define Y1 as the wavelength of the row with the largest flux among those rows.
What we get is 4891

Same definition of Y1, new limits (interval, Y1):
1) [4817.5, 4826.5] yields 4821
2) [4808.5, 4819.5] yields 4811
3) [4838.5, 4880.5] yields 4845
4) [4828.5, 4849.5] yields 4845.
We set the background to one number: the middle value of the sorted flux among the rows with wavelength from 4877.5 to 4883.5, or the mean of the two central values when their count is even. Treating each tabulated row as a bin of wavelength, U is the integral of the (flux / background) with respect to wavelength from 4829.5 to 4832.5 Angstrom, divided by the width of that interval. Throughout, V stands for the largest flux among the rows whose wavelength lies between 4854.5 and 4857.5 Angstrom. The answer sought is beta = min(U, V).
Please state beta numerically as 1.22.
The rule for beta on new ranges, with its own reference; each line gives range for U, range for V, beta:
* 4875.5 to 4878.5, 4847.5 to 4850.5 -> 1.05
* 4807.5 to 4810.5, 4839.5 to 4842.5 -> 1.24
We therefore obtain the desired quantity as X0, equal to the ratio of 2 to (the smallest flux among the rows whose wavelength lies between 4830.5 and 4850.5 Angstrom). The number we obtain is 0.129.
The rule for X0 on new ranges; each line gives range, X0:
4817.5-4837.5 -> 0.129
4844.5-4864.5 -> 0.152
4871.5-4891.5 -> 0.160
